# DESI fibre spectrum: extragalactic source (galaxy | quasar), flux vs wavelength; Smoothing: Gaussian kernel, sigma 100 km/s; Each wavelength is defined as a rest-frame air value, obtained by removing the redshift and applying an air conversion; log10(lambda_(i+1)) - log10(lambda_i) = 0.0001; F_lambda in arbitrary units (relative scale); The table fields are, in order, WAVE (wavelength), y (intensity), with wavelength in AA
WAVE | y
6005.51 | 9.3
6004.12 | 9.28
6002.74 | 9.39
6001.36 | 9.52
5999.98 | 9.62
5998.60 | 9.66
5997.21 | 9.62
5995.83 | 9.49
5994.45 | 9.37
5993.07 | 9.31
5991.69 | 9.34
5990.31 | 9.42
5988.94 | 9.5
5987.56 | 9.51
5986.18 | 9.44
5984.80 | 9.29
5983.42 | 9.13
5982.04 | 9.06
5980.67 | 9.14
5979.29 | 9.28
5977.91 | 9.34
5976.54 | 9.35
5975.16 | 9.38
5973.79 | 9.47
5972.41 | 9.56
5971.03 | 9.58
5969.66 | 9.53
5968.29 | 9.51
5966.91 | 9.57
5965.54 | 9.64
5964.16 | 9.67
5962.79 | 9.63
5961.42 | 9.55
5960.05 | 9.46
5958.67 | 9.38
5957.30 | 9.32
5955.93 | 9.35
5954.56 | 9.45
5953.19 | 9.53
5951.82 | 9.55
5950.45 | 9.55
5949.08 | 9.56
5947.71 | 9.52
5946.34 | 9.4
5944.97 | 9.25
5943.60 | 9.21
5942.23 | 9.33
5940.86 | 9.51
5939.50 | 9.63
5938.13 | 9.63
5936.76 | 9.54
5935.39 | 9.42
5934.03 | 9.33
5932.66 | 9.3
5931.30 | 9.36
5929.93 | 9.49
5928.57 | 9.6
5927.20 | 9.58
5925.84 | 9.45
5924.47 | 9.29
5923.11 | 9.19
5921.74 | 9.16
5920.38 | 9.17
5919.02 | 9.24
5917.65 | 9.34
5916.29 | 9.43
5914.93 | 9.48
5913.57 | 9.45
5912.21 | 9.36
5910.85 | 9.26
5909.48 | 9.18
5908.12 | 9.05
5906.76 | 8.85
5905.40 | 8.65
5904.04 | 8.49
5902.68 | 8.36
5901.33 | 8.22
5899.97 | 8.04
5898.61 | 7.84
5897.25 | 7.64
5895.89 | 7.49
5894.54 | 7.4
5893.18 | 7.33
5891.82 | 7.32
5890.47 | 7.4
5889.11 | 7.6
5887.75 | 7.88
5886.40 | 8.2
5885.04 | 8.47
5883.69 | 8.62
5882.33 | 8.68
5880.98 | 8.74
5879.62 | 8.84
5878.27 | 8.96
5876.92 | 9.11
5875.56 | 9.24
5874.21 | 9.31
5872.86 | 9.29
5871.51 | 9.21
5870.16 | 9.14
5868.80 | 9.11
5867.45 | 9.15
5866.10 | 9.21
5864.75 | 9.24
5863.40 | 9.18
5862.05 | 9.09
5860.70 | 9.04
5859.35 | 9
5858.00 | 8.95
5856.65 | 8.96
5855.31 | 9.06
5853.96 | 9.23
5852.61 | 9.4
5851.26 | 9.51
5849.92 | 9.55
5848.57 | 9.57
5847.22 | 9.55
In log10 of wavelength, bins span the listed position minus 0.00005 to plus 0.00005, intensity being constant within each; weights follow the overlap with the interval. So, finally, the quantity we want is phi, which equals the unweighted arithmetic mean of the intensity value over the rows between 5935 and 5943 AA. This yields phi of 9.51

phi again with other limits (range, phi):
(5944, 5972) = 9.50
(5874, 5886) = 8.89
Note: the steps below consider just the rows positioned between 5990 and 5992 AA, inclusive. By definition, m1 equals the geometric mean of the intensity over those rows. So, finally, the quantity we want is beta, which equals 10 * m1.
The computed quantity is 93.8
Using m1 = 9.38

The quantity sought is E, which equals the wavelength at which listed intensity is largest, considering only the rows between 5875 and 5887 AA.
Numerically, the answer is 5875.56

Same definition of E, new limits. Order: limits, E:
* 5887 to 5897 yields 5887.75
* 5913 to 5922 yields 5914.93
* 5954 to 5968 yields 5964.16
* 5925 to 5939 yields 5938.13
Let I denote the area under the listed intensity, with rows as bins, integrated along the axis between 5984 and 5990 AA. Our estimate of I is 56.6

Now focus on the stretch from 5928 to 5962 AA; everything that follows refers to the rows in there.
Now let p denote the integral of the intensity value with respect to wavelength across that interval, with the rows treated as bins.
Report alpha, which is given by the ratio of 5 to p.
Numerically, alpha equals 0.0156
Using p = 321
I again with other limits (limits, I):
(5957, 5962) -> 47.1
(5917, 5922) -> 46.2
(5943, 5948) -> 46.6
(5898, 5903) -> 40.6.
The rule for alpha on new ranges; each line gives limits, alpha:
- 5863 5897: 0.0172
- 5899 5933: 0.0161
